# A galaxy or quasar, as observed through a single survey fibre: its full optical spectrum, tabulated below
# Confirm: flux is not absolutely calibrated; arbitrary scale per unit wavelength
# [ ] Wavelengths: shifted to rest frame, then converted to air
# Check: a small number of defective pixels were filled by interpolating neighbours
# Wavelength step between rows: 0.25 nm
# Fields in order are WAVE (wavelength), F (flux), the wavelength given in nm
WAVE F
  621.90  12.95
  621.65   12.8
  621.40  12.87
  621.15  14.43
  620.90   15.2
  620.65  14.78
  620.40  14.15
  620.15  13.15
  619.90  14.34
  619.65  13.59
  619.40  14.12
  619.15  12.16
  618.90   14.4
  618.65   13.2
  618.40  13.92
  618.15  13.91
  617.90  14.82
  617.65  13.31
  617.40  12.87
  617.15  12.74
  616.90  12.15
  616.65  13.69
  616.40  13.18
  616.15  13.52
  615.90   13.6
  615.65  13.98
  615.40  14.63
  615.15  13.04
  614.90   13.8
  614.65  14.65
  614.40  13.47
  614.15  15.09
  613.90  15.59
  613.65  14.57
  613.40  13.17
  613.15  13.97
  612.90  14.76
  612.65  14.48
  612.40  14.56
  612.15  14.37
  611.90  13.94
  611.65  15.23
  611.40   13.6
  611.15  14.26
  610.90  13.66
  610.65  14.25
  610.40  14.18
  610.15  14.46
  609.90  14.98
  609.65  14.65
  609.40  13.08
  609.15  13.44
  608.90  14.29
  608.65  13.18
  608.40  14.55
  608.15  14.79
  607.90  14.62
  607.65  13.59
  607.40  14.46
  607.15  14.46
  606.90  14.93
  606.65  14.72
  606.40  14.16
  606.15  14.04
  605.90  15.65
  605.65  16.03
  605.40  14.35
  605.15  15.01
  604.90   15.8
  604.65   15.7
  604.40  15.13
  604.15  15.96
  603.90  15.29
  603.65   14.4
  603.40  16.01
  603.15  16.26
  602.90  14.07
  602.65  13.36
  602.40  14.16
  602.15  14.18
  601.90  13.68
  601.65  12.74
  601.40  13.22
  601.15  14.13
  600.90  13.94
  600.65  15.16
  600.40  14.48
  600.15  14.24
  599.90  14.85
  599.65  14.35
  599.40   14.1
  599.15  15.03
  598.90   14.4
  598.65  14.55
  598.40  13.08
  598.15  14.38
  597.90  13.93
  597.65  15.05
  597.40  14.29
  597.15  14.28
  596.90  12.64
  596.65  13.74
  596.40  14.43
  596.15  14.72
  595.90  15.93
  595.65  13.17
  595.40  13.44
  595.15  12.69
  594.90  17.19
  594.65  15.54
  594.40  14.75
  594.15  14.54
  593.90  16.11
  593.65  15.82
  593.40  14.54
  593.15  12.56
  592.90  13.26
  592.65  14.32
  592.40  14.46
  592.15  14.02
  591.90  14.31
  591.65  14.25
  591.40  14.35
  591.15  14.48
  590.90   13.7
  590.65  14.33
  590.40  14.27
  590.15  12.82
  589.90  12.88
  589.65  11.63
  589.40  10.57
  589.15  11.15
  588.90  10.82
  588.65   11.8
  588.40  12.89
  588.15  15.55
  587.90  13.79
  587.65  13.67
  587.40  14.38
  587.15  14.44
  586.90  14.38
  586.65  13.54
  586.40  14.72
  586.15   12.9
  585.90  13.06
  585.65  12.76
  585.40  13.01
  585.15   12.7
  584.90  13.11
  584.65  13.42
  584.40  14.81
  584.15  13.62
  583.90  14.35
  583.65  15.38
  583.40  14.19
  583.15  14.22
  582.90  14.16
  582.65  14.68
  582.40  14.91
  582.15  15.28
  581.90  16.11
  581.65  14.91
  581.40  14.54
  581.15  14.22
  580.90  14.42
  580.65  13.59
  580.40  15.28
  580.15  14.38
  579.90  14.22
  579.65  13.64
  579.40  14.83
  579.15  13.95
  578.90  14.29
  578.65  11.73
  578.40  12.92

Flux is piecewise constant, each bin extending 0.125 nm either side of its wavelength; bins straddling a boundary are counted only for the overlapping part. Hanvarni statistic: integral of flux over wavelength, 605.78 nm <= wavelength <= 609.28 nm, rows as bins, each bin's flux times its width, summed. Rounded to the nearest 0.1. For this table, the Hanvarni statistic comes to 50.2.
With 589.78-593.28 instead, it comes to 48.5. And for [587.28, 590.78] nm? 45.1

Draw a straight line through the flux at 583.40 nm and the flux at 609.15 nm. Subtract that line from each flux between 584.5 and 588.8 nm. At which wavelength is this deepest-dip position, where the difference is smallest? 588.65 nm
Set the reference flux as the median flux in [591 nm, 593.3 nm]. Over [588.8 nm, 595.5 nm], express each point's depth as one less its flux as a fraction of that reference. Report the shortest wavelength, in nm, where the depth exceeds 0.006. 588.90 nm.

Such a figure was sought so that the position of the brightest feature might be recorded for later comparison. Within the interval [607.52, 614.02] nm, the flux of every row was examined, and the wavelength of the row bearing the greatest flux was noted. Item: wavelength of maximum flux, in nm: 613.90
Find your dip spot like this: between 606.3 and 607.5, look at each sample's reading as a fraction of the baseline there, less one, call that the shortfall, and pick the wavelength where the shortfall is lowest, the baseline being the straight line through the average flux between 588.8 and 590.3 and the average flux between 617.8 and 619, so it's 606.40 nm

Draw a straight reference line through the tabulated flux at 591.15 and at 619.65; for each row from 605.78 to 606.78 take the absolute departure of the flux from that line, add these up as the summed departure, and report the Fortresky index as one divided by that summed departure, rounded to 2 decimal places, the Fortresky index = 0.39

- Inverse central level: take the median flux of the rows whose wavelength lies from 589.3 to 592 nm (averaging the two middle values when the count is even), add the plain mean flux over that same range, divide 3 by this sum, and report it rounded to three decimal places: 0.108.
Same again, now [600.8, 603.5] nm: 0.106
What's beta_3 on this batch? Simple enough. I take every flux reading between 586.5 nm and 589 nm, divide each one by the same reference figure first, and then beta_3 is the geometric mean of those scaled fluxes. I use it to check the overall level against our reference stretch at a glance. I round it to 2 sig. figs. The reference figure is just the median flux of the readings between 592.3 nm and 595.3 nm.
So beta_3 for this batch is 0.93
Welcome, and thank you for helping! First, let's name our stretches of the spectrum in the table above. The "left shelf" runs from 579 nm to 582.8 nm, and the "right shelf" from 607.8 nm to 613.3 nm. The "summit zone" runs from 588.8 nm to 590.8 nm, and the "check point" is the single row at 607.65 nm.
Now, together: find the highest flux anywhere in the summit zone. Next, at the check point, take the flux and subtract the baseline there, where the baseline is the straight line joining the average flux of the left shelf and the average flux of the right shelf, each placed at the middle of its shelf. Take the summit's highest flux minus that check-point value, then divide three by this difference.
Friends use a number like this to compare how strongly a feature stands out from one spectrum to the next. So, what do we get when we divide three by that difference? 0.200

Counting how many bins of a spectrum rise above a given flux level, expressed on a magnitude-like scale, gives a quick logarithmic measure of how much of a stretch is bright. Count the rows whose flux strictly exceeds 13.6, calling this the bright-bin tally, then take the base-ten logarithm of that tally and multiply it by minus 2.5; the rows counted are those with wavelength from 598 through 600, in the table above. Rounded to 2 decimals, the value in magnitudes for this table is -2.11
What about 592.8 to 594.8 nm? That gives -1.95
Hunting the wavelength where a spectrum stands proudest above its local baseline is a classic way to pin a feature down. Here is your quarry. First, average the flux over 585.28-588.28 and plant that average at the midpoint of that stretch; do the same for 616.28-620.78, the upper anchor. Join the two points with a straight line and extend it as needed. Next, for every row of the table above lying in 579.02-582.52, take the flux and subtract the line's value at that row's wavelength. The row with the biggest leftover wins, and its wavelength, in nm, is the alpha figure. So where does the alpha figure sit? 581.90 nm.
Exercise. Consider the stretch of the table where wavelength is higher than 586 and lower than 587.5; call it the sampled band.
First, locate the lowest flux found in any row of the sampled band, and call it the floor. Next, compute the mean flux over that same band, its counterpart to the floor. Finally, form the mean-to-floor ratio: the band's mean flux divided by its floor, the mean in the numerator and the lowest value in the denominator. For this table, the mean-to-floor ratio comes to 1.09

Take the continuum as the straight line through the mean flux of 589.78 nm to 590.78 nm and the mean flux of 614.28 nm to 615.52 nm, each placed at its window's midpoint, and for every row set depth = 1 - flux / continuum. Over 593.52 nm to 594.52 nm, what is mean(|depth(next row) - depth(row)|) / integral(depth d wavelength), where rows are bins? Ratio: -0.4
